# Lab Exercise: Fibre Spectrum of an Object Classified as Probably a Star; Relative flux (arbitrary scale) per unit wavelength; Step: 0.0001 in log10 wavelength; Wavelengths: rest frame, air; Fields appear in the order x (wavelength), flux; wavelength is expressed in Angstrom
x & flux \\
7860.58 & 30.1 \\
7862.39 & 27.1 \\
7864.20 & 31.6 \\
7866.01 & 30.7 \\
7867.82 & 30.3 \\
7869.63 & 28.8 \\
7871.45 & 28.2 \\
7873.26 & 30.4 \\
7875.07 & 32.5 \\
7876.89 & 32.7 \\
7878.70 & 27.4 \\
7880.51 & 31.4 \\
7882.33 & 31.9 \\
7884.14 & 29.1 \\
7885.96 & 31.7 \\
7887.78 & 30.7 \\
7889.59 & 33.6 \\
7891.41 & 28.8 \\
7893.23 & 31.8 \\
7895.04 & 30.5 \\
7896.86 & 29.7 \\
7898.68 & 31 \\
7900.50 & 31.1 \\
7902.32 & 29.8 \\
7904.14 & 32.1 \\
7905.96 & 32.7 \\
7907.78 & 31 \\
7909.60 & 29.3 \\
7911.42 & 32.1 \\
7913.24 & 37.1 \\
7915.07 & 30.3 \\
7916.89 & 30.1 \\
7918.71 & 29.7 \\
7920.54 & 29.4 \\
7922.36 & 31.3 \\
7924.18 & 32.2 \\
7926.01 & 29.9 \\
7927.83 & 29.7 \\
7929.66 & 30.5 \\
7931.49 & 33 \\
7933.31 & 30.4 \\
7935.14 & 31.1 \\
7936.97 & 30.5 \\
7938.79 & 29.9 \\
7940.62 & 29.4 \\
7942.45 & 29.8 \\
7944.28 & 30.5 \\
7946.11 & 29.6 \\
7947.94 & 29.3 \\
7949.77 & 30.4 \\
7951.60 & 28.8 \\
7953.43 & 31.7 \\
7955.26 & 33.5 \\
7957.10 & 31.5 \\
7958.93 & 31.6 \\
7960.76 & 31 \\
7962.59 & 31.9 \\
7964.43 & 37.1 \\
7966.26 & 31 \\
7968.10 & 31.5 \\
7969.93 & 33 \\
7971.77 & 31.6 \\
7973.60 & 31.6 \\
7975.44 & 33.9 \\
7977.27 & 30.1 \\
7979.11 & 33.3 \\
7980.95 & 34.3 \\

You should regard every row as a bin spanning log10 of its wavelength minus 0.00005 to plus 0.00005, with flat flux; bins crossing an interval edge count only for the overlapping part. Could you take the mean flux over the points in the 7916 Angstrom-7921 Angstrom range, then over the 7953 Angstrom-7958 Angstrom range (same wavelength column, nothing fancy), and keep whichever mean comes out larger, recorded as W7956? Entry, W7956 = 32.2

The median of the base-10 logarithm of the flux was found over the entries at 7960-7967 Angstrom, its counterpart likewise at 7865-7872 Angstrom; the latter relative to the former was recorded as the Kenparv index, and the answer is 0.982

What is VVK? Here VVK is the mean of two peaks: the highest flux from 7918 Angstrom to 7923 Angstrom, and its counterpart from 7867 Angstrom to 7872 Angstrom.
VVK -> 30.8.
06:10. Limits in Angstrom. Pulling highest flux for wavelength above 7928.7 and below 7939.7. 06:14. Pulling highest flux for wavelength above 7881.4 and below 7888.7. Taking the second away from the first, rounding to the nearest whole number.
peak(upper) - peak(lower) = 1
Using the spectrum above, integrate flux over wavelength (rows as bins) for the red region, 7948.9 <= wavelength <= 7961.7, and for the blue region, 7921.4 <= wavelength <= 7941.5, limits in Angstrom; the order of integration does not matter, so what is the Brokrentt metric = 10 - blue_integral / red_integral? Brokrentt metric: 8.5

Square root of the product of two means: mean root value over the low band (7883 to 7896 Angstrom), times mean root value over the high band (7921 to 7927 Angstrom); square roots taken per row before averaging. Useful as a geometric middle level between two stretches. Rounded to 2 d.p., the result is 5.57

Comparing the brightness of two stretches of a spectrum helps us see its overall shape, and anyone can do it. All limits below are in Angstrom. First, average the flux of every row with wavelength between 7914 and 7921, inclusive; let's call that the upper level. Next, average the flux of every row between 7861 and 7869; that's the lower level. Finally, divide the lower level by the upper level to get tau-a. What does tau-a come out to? 1.00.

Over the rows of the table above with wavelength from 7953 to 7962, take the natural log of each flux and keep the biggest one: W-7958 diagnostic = 3.51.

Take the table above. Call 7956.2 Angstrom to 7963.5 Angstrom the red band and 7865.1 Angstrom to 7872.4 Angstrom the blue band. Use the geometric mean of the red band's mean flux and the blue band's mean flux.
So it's 30.5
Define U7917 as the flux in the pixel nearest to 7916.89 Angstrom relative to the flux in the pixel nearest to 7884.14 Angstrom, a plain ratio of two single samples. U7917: 1.03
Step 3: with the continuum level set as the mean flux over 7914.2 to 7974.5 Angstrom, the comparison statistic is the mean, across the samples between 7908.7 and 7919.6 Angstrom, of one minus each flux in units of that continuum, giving -0.014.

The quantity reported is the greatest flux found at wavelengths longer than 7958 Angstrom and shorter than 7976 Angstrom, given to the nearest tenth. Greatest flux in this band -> 37.1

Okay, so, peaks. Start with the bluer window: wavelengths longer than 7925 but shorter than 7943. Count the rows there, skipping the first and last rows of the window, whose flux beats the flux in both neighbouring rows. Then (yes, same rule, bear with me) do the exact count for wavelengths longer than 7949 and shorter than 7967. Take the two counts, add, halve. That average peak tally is 2.5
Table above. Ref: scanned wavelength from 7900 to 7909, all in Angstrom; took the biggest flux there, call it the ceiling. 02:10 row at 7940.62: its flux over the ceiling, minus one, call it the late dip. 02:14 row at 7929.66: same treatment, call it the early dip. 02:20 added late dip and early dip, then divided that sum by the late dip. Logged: 1.7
